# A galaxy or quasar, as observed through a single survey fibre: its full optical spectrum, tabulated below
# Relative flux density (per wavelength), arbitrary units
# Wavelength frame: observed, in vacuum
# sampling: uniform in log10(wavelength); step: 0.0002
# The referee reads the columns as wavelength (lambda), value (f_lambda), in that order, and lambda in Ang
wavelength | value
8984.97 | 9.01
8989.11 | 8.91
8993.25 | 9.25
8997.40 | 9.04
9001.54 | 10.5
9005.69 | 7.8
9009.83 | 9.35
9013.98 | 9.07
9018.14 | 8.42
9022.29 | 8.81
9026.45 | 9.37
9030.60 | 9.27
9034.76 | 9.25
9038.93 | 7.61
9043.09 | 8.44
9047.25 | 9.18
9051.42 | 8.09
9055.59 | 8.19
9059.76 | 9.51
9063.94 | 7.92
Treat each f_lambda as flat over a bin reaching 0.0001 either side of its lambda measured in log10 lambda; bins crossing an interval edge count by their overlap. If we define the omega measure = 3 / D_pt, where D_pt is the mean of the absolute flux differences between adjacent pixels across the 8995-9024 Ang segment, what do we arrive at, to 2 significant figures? 2.6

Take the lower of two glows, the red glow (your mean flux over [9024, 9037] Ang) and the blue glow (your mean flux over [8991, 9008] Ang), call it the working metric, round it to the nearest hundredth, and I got 9.15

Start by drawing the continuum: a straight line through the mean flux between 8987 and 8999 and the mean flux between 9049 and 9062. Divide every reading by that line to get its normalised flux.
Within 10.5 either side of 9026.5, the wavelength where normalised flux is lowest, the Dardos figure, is 9018.14 Ang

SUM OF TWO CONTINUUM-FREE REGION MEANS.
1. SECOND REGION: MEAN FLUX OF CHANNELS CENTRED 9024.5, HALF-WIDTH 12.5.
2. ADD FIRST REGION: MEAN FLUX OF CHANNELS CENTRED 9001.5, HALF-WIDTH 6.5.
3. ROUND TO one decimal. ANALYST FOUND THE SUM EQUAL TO 18.1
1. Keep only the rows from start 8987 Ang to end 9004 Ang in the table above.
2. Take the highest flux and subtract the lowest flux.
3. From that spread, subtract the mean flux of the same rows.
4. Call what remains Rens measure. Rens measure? -7.8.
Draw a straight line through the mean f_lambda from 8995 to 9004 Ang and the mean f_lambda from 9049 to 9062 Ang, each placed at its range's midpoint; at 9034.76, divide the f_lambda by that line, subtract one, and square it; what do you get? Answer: 0.001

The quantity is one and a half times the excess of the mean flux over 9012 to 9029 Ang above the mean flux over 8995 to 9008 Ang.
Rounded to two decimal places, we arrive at -0.29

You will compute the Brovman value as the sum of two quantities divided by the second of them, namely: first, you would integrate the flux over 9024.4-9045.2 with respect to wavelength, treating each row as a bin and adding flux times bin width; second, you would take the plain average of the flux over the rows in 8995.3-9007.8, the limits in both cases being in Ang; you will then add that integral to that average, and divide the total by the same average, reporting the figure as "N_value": 21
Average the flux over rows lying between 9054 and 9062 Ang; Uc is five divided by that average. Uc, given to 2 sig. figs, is 0.56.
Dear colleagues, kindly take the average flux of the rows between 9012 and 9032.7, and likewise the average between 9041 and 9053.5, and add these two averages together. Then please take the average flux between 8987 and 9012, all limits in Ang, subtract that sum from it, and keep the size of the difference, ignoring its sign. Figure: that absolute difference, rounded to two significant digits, 8.4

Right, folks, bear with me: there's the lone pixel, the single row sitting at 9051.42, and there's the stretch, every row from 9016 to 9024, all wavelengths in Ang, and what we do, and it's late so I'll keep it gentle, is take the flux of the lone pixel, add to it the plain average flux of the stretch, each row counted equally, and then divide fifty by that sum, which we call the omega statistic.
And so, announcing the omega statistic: 2.99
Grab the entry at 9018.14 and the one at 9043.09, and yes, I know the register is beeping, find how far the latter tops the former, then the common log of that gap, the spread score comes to -1.7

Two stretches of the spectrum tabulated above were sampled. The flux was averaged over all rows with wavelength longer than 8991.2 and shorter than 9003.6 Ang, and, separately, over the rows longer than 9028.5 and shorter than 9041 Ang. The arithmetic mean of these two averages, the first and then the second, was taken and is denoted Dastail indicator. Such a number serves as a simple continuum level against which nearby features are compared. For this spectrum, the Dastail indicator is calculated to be 9.15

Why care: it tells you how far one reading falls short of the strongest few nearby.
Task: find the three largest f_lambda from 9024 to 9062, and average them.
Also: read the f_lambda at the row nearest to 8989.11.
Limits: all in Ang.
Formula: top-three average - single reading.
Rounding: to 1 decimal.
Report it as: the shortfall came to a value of 0.5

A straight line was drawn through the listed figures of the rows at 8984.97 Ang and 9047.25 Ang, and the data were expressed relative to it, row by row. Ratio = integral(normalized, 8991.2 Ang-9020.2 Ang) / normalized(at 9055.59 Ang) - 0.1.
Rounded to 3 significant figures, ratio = 32.5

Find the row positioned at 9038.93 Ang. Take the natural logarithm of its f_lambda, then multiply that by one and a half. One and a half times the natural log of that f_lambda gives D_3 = 3.04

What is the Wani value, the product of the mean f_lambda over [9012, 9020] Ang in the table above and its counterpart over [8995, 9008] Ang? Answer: 79.7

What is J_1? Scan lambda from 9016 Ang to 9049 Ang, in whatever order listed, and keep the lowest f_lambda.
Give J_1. 7.61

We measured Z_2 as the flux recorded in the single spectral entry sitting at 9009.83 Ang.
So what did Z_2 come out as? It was 9.35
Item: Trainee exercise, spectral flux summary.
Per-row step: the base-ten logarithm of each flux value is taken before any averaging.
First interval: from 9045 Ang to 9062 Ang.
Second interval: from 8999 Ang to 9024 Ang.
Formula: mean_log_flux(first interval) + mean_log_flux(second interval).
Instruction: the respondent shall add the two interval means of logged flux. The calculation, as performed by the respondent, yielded 1.89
